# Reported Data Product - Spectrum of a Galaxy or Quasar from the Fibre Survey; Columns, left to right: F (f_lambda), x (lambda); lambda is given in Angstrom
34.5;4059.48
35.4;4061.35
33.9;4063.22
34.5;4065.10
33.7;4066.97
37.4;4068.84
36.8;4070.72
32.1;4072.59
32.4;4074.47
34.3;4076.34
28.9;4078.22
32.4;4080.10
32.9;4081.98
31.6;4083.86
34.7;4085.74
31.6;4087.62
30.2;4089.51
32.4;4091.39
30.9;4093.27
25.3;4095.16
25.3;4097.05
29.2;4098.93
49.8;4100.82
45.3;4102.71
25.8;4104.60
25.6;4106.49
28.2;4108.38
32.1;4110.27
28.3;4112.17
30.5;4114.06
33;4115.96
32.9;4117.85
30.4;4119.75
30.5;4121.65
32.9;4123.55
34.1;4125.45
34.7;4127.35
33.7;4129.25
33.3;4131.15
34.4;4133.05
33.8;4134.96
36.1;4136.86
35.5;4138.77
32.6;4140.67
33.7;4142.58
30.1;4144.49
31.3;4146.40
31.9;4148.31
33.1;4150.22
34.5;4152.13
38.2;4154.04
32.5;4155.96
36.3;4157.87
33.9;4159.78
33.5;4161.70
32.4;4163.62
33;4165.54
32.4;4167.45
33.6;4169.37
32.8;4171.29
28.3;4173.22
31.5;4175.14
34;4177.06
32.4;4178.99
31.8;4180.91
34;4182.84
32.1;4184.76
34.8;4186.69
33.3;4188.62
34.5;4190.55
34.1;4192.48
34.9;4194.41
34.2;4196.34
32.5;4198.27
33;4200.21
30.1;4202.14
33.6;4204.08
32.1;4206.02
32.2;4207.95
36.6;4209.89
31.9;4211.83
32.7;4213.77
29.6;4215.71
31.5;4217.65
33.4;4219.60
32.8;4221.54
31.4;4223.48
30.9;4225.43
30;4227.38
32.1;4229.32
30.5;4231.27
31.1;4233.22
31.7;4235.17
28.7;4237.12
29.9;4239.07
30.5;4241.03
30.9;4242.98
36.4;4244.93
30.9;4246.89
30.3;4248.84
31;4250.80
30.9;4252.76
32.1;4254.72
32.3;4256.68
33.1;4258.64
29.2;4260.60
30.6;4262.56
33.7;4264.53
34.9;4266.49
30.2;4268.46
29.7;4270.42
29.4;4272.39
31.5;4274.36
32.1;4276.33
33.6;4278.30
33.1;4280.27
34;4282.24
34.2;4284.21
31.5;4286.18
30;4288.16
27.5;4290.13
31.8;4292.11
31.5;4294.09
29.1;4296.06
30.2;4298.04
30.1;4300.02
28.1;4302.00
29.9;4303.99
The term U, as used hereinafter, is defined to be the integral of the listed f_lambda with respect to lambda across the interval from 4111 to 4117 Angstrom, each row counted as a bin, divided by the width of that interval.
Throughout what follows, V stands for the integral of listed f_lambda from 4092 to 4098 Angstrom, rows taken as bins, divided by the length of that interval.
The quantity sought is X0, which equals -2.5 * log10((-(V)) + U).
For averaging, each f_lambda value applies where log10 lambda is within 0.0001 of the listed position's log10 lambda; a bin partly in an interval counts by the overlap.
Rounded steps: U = 30.7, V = 27.5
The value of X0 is -1.3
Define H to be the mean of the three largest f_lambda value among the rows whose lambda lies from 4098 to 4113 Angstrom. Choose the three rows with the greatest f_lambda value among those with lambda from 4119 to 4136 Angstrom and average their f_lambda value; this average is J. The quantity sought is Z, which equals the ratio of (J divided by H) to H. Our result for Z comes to 0.019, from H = 42.4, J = 34.4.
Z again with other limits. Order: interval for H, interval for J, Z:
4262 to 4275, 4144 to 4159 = 0.033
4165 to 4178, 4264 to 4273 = 0.029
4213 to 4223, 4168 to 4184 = 0.031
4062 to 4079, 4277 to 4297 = 0.026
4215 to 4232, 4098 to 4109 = 0.039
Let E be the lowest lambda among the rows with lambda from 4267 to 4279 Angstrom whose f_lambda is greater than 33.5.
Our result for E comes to 4278.30 Angstrom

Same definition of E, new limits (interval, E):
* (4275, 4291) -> 4278.30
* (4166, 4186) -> 4169.37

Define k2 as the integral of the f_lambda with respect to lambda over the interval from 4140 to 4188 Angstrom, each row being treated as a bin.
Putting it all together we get 1584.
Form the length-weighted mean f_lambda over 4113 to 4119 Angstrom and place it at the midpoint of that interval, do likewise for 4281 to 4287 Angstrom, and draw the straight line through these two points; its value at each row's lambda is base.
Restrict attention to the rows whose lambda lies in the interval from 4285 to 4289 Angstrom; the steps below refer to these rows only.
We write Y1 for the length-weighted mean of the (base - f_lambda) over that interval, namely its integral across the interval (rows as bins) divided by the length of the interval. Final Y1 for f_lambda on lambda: 2.4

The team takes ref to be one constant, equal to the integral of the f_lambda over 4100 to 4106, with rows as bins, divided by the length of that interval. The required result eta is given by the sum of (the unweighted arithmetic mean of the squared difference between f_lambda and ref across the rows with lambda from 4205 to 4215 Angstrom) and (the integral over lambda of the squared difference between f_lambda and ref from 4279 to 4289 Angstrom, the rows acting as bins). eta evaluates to 466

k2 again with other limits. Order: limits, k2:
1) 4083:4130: 1502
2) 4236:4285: 1554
